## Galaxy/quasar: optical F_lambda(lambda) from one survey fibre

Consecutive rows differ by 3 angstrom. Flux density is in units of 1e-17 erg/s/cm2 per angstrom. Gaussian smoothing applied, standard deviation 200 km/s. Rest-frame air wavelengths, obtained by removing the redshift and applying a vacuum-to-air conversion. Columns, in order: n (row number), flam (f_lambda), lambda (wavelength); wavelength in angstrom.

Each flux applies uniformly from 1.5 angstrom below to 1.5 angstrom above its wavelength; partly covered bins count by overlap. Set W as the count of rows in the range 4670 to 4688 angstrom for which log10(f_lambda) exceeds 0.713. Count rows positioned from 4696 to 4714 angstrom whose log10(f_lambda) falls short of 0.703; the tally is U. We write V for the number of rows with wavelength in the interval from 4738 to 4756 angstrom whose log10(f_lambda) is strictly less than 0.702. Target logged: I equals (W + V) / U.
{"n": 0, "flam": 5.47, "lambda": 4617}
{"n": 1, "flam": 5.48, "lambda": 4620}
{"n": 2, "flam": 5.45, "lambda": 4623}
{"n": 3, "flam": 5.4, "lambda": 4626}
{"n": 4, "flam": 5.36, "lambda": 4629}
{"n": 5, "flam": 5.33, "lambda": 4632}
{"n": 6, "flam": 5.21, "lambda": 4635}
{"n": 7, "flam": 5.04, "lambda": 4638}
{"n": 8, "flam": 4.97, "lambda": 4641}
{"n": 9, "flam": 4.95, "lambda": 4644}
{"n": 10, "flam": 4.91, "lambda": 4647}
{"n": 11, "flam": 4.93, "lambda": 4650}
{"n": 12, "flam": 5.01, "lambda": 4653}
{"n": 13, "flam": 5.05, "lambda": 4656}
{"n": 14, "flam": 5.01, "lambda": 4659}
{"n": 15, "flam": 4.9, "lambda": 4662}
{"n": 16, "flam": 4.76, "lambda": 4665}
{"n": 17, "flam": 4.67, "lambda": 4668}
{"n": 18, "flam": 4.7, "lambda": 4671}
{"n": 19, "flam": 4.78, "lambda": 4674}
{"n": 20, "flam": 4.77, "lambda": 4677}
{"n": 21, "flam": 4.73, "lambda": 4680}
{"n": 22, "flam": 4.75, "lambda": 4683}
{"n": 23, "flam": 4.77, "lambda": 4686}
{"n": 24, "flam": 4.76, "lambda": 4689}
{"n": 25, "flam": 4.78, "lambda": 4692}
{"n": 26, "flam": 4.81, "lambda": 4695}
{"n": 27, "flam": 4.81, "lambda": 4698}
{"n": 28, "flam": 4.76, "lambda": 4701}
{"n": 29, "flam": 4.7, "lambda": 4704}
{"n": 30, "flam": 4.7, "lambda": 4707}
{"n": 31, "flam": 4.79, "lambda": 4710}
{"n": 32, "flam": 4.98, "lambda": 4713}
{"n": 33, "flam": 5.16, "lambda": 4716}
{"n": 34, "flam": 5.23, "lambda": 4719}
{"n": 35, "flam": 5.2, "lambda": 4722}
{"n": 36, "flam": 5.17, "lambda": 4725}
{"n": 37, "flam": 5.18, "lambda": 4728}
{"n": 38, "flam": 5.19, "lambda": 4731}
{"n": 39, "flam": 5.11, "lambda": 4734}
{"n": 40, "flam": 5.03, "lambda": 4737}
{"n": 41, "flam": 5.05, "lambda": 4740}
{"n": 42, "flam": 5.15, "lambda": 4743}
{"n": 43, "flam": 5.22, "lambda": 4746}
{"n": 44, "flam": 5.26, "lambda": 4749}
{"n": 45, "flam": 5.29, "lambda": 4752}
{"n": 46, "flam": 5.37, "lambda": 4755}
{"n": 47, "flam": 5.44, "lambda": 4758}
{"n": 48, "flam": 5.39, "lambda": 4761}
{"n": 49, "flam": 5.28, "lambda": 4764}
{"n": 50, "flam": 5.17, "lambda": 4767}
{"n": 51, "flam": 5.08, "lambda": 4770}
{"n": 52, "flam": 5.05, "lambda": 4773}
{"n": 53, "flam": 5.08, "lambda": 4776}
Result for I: 0.0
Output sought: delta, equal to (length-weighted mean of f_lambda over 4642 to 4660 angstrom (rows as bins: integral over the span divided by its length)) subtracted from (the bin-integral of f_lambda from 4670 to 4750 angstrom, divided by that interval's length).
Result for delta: -0.03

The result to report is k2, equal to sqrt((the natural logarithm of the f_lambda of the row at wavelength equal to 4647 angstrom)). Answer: 1.26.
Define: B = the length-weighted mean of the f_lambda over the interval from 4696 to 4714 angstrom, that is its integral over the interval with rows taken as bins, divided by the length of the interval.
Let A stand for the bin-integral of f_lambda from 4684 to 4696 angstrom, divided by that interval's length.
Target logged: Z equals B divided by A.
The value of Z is 1.00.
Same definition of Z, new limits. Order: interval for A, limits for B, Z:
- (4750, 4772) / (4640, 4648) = 0.94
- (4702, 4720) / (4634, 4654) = 1.02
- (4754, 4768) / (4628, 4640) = 0.98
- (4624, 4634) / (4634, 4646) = 0.94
